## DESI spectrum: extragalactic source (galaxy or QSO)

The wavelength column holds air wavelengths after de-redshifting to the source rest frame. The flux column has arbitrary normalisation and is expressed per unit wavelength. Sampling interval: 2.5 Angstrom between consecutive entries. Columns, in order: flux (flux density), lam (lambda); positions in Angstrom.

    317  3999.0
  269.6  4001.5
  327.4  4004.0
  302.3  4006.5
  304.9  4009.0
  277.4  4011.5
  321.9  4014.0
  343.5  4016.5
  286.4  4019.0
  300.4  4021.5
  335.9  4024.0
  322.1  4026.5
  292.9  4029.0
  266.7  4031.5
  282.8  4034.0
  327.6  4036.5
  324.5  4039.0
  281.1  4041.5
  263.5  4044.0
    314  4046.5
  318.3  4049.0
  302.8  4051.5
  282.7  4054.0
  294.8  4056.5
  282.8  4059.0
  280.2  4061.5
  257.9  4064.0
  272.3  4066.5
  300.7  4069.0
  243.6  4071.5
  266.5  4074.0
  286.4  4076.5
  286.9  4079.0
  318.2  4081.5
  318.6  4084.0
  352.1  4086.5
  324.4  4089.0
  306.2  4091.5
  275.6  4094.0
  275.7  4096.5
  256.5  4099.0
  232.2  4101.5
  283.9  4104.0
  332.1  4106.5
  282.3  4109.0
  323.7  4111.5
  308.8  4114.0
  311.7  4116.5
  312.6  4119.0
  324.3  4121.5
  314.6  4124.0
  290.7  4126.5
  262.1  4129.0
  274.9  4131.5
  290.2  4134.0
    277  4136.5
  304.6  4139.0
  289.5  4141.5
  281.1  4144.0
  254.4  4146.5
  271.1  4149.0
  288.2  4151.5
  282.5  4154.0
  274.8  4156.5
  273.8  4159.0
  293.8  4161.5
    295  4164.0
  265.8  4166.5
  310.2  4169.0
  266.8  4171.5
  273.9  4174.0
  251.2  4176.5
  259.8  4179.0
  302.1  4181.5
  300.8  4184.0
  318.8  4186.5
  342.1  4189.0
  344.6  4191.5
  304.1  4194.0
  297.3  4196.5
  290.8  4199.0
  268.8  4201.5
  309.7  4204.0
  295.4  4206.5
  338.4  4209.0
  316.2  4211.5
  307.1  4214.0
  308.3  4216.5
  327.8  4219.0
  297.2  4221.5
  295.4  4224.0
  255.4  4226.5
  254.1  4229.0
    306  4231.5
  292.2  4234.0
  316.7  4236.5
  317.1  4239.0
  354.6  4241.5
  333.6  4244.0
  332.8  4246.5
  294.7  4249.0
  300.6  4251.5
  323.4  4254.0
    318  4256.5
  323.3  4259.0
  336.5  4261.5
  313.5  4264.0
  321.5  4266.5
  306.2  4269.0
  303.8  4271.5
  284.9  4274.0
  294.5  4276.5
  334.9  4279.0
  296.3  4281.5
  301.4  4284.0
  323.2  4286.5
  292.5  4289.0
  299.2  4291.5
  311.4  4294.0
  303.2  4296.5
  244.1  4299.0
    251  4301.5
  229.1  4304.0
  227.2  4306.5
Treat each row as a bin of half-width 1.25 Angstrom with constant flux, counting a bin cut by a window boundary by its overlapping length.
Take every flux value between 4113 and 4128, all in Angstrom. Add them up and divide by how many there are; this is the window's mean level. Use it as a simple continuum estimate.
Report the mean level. 310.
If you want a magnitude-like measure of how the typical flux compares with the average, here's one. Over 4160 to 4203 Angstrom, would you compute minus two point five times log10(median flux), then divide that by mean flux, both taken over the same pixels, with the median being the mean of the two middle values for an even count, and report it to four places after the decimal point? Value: -0.0211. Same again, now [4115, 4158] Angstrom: -0.0213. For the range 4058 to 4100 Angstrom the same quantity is -0.0212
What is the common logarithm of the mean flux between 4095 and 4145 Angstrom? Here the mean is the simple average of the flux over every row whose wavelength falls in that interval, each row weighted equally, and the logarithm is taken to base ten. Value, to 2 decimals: 2.46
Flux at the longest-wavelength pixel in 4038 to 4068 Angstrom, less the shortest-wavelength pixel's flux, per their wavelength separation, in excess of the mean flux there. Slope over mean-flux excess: -291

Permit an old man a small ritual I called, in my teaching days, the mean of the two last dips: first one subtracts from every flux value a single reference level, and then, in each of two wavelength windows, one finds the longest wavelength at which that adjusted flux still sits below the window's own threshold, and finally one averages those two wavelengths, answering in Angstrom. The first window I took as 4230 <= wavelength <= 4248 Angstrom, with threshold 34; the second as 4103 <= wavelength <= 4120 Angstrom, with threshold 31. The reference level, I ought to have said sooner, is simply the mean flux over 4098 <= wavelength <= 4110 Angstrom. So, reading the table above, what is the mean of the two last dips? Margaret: 4171.5 Angstrom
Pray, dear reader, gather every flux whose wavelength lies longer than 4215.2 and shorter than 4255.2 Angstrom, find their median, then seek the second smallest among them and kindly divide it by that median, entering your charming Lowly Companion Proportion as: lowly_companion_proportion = 0.83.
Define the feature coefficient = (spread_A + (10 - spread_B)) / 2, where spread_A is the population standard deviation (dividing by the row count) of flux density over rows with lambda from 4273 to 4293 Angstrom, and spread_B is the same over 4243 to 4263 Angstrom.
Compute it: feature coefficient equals 6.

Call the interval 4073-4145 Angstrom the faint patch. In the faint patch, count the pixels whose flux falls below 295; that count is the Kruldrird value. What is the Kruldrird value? 16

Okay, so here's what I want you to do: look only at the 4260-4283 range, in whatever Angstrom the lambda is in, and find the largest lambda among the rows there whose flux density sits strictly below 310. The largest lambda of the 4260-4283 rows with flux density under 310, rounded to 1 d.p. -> 4281.5 Angstrom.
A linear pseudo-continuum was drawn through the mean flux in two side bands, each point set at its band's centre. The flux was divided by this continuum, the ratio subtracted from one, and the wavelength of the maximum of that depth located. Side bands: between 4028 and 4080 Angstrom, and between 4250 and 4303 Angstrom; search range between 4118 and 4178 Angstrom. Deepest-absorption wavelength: 4176.5 Angstrom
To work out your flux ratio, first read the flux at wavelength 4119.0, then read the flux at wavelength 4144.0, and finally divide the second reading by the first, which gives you 0.90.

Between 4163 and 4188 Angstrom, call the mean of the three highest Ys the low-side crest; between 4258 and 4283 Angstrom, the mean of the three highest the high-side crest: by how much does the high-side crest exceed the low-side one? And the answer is 21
